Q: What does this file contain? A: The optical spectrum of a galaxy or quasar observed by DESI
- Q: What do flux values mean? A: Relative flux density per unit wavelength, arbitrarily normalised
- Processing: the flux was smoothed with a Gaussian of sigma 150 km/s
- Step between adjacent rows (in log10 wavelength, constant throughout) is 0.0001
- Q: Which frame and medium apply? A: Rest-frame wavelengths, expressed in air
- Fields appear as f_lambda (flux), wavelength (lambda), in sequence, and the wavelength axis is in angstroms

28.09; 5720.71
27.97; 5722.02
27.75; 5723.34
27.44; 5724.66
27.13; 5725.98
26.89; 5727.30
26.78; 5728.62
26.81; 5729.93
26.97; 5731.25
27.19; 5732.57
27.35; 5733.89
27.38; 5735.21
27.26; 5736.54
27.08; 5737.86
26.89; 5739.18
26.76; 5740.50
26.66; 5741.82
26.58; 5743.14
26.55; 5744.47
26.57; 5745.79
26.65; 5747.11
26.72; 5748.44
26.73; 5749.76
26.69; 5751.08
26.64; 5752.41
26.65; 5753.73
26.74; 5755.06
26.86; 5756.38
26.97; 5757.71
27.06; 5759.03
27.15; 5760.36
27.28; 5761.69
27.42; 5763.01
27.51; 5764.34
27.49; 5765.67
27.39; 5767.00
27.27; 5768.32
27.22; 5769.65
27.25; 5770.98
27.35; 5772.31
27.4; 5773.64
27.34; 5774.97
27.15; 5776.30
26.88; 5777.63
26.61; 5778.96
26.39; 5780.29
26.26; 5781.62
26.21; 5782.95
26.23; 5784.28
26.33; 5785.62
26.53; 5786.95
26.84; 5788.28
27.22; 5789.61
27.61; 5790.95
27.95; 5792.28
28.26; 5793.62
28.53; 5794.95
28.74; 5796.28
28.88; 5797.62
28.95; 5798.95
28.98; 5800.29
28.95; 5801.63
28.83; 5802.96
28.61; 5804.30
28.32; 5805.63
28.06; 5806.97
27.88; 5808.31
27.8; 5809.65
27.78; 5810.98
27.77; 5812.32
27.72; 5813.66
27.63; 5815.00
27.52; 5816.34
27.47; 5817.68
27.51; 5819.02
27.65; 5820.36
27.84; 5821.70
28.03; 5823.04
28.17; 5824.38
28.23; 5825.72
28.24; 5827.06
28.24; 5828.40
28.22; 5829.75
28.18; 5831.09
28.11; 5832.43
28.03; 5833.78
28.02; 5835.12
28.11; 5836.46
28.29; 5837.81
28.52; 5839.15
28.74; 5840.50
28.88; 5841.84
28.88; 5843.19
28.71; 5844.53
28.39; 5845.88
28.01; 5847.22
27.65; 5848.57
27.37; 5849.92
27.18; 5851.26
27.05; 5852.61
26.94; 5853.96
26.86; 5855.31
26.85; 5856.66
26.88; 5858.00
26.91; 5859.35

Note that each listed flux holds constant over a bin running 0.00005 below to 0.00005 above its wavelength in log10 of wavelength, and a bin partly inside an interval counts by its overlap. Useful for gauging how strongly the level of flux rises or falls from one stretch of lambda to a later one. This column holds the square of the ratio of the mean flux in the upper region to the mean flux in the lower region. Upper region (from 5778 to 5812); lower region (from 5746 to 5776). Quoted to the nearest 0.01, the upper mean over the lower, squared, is 1.05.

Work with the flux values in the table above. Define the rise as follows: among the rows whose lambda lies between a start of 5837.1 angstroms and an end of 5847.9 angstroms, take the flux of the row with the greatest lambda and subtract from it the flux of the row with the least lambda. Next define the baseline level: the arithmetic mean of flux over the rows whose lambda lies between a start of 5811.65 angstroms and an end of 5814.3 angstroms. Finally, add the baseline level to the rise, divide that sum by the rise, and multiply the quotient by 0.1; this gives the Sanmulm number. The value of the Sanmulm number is -10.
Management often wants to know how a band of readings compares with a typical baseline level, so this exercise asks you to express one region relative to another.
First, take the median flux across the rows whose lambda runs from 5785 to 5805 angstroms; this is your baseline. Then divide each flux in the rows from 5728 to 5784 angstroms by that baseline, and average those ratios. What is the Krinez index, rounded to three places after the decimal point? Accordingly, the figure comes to 0.945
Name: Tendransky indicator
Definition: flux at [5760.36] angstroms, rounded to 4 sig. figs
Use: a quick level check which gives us 27.15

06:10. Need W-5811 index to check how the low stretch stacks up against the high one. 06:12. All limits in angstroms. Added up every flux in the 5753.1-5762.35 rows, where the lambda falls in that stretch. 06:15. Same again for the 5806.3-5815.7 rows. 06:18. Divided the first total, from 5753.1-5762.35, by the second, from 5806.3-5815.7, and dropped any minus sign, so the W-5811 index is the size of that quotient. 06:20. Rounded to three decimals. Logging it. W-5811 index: 0.970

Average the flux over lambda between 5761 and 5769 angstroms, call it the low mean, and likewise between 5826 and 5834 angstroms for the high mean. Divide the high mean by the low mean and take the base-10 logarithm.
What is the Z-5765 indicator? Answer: 0.012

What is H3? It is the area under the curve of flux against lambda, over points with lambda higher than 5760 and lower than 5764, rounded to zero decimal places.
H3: 109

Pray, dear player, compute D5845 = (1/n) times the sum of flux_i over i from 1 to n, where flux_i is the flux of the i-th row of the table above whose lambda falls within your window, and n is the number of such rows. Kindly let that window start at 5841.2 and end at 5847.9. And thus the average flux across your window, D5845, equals 28.6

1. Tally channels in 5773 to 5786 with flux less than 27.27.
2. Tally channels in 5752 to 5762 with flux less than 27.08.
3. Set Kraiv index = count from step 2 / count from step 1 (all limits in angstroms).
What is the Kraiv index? 0.75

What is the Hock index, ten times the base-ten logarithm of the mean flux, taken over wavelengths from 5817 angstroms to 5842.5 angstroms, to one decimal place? 14.5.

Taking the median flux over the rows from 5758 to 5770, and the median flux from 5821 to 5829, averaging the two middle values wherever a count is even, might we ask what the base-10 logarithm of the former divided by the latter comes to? -0.014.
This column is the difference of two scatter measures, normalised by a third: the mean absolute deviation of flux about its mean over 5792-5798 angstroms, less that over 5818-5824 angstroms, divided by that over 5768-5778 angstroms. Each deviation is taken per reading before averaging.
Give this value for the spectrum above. 1.0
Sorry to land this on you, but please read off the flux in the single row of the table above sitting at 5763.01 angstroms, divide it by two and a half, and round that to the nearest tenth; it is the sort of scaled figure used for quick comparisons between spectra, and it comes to 11.0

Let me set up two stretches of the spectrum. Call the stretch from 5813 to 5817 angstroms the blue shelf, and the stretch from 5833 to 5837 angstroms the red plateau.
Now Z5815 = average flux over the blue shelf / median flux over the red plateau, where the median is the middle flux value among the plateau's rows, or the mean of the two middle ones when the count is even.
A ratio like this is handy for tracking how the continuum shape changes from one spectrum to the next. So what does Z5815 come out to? 0.985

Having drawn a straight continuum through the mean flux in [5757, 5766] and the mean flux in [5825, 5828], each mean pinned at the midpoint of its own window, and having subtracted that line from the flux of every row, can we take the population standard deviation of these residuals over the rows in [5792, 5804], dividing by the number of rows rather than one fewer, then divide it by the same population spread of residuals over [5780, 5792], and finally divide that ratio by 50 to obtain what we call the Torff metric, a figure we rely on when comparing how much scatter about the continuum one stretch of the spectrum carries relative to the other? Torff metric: 0.0139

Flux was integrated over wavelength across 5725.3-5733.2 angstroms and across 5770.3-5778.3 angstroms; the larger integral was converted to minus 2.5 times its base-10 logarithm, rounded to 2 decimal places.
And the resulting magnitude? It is -5.84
